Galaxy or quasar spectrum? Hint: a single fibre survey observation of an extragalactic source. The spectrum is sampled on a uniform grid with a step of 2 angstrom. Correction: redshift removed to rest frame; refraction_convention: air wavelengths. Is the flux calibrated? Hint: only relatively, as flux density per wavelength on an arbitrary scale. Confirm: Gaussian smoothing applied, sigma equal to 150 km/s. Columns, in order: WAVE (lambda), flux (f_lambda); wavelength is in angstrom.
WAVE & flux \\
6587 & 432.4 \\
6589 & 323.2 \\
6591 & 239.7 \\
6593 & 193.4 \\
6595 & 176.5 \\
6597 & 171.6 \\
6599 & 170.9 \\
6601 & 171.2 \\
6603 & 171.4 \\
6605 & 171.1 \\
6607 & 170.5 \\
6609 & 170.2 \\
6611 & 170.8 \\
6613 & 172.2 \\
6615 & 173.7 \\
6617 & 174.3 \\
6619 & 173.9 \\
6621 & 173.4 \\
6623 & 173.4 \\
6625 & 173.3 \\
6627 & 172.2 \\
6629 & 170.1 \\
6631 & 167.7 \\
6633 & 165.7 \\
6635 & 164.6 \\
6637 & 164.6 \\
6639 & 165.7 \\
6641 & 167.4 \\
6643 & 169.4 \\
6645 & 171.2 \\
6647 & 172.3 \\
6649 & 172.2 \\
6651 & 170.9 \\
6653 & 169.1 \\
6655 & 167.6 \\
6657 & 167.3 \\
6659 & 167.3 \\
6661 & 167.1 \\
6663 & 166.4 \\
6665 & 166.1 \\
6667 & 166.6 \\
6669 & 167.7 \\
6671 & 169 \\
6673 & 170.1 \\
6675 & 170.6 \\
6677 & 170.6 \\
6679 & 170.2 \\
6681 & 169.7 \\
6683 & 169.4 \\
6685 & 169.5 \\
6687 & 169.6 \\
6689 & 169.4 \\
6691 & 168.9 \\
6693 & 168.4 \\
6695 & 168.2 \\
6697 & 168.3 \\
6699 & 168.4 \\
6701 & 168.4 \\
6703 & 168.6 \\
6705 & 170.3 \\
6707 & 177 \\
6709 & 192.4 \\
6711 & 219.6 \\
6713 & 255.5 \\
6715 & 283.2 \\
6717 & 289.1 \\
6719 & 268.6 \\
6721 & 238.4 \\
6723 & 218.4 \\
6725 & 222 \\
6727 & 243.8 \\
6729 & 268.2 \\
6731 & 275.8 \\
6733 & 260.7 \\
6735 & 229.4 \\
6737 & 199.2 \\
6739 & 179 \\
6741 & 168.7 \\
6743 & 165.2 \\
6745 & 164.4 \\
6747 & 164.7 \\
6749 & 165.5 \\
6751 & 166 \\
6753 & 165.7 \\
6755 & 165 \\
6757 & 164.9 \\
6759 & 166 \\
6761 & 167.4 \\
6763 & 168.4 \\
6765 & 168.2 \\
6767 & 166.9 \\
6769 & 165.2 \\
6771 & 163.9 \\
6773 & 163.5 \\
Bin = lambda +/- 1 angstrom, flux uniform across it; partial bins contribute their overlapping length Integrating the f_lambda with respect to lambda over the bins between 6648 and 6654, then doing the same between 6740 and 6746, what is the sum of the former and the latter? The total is 2021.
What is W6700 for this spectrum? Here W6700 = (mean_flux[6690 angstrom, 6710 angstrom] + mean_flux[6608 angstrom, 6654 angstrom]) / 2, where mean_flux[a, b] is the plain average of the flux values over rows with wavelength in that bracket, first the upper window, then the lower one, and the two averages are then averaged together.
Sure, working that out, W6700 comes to 171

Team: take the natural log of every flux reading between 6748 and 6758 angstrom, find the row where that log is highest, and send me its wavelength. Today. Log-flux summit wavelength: 6751 angstrom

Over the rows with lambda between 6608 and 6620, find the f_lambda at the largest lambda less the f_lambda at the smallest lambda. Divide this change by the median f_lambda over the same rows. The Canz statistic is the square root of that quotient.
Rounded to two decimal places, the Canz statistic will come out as 0.15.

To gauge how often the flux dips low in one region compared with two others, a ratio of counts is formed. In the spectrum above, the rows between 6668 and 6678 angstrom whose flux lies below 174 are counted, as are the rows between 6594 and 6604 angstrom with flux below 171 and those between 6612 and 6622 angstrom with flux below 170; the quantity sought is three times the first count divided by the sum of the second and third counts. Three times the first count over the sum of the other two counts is 15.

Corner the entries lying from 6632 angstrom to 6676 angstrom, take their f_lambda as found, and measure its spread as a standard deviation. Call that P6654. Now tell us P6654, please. 2.3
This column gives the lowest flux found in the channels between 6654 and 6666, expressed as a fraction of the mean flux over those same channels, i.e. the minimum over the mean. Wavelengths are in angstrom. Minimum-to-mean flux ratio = 0.995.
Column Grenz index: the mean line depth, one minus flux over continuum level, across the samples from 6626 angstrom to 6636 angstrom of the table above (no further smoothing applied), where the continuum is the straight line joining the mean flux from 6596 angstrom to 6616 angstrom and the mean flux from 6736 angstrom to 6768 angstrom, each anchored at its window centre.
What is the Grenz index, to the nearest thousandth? 0.017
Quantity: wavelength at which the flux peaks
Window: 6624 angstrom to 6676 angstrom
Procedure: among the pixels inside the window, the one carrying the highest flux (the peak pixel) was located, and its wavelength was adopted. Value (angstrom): 6625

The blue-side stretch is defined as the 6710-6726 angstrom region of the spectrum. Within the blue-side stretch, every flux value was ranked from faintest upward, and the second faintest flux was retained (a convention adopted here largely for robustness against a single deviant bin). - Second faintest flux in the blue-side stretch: 219.6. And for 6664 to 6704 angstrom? 166.6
